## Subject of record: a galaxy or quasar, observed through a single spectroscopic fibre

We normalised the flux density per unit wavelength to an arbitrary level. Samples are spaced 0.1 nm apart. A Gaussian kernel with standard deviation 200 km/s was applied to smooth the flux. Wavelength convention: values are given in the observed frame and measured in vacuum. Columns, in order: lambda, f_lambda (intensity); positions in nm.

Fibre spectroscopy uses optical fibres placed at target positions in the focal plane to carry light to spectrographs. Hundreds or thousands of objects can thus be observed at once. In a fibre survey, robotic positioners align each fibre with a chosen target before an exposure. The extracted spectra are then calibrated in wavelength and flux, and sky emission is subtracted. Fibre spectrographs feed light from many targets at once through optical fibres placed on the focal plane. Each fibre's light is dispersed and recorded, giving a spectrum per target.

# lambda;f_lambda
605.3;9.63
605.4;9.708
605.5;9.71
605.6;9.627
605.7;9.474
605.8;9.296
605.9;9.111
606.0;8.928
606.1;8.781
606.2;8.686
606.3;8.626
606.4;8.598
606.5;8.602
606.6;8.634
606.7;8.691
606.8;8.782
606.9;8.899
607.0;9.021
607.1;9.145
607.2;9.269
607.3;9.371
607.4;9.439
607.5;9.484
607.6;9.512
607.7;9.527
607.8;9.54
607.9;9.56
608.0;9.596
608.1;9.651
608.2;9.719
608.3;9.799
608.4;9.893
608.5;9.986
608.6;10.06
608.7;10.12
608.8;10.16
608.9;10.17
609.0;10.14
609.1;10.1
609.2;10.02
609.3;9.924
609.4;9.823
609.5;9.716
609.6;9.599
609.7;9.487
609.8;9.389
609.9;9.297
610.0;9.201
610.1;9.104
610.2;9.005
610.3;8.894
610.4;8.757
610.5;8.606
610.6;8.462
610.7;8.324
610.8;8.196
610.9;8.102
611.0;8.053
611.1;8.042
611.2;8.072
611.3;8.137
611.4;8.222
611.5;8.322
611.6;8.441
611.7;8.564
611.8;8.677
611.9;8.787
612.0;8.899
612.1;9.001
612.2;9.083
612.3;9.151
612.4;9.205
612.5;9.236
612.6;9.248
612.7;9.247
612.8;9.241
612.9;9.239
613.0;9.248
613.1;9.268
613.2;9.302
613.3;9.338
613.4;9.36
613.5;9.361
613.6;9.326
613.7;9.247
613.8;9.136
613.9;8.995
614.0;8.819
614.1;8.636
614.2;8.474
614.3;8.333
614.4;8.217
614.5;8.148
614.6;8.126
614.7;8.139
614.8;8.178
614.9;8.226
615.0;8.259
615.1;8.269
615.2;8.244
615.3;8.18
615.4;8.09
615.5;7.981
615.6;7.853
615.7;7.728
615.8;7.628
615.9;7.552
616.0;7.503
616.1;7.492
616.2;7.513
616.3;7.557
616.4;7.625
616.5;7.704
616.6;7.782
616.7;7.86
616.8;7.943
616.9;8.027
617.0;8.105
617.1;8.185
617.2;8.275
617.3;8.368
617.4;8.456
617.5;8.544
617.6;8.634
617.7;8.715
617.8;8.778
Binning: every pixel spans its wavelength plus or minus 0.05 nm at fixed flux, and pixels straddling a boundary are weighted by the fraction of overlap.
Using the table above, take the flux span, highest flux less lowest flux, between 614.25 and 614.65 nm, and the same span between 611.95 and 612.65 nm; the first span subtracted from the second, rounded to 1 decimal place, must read 0.1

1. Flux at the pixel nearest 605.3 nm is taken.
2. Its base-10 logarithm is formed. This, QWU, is 0.98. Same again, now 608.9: 1.01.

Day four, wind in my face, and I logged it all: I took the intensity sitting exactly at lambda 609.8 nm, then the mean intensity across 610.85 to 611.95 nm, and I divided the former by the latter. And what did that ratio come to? 1.13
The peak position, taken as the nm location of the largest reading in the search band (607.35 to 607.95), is 607.9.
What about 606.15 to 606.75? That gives 606.7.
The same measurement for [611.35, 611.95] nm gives 611.9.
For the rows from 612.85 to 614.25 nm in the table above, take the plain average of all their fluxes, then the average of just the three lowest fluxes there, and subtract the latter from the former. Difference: 0.48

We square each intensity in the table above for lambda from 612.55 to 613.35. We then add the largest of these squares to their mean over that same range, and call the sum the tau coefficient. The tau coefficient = 173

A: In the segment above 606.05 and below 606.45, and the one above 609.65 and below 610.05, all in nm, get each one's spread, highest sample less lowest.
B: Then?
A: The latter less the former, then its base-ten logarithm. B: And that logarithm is -1.0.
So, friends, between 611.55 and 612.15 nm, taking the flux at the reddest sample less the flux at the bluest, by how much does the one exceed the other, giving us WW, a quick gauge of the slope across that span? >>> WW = 0.6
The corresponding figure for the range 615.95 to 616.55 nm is 0.2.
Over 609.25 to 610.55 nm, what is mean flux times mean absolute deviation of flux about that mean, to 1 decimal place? 3.1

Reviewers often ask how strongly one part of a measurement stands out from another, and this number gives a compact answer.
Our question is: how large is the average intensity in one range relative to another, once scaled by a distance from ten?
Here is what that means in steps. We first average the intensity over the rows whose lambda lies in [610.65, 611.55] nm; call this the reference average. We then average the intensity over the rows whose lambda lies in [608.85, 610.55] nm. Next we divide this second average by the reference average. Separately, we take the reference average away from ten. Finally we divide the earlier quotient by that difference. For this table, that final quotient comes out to 0.63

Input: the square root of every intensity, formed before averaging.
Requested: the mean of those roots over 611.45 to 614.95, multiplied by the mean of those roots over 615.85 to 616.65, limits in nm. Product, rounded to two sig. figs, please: 8.2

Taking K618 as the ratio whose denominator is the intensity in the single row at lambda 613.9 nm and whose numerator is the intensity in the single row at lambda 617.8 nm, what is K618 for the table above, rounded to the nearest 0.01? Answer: 0.98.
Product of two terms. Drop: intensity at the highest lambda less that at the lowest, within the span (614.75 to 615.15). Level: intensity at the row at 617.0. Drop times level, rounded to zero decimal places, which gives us 1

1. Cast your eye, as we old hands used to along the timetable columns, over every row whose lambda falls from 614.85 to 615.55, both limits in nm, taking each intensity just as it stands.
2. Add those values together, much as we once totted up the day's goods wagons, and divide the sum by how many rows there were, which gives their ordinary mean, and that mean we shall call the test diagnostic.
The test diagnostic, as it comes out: 8.2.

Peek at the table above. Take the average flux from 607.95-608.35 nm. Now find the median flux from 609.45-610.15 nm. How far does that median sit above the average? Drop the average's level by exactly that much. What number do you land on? 10.0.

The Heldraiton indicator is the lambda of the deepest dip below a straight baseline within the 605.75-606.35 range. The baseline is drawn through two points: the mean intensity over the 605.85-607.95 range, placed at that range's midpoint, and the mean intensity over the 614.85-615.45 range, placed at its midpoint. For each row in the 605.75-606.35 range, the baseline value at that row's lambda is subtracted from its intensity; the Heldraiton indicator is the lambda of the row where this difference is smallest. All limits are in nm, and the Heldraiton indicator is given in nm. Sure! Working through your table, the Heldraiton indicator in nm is 606.3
